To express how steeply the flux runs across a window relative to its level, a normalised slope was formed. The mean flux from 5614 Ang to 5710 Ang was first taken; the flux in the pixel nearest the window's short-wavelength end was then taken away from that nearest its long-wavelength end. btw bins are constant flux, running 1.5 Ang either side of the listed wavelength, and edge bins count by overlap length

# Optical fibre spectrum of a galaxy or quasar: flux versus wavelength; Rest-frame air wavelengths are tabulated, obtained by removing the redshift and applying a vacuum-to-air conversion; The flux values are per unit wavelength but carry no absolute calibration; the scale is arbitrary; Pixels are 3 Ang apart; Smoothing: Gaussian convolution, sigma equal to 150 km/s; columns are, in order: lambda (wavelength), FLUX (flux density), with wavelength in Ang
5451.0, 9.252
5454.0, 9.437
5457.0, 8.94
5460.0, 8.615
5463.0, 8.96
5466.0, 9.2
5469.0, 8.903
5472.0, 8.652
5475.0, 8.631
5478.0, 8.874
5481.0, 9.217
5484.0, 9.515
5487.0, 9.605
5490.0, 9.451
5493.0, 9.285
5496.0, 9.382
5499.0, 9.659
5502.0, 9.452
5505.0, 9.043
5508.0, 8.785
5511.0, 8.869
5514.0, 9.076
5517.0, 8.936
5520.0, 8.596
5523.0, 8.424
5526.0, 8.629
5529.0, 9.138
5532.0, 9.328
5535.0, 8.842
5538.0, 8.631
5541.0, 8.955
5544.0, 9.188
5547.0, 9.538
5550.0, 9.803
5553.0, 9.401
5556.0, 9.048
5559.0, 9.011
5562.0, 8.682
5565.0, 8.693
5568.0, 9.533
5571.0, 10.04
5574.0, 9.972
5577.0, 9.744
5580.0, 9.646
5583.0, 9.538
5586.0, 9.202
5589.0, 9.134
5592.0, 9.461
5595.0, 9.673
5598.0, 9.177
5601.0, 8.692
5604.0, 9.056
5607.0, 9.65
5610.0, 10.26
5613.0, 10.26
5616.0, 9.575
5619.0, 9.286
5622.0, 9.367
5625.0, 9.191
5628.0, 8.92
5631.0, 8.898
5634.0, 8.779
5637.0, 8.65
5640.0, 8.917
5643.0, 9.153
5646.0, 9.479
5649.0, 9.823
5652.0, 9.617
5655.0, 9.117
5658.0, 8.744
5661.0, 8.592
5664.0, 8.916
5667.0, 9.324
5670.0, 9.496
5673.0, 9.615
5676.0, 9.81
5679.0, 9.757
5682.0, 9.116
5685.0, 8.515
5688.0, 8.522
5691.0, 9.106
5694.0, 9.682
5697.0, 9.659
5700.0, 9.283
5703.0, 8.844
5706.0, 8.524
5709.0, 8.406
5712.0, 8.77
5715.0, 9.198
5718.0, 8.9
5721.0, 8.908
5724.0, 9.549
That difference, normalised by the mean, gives -0.13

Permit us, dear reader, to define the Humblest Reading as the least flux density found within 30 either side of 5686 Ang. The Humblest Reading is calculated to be 8.406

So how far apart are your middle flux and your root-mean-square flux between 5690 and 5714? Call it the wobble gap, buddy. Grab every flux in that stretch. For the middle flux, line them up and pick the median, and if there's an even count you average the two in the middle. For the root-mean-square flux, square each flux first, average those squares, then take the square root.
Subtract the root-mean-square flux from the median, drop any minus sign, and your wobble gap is 0.07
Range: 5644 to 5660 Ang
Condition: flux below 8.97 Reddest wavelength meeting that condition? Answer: 5658.0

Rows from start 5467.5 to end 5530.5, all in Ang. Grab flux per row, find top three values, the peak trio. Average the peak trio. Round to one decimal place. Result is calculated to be 9.6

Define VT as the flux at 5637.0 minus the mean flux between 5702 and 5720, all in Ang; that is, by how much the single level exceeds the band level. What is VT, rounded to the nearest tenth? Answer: -0.1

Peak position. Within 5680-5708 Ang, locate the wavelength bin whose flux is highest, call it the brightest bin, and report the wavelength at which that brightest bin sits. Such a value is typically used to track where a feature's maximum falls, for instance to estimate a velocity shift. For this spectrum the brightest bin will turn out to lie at 5694.0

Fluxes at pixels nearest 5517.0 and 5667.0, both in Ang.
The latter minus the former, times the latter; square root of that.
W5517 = 1.9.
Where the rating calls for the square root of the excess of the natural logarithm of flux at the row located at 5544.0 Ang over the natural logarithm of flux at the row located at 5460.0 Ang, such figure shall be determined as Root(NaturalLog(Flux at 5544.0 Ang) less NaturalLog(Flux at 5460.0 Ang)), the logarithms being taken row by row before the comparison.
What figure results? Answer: 0.25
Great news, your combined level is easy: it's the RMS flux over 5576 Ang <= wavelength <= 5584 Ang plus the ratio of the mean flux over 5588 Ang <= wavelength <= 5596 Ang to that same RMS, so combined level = 10.62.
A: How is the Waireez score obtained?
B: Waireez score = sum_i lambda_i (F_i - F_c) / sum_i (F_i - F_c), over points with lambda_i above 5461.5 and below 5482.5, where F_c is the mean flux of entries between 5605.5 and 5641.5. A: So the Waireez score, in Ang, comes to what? 5472.2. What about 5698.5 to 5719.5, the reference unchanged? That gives 5709.2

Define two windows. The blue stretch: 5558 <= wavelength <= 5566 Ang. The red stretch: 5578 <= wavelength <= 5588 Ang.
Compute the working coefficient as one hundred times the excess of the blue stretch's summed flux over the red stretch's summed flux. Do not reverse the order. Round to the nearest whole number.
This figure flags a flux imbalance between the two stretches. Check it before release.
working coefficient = -200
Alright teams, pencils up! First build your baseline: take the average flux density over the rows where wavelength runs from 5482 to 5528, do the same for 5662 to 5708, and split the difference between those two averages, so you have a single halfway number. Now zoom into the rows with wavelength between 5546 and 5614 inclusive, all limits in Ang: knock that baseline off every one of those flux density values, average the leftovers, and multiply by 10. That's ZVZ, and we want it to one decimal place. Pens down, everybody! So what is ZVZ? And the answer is 2.8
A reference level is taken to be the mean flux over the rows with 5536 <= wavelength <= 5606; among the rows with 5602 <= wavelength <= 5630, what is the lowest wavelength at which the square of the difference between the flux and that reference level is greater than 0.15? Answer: 5610.0 Ang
